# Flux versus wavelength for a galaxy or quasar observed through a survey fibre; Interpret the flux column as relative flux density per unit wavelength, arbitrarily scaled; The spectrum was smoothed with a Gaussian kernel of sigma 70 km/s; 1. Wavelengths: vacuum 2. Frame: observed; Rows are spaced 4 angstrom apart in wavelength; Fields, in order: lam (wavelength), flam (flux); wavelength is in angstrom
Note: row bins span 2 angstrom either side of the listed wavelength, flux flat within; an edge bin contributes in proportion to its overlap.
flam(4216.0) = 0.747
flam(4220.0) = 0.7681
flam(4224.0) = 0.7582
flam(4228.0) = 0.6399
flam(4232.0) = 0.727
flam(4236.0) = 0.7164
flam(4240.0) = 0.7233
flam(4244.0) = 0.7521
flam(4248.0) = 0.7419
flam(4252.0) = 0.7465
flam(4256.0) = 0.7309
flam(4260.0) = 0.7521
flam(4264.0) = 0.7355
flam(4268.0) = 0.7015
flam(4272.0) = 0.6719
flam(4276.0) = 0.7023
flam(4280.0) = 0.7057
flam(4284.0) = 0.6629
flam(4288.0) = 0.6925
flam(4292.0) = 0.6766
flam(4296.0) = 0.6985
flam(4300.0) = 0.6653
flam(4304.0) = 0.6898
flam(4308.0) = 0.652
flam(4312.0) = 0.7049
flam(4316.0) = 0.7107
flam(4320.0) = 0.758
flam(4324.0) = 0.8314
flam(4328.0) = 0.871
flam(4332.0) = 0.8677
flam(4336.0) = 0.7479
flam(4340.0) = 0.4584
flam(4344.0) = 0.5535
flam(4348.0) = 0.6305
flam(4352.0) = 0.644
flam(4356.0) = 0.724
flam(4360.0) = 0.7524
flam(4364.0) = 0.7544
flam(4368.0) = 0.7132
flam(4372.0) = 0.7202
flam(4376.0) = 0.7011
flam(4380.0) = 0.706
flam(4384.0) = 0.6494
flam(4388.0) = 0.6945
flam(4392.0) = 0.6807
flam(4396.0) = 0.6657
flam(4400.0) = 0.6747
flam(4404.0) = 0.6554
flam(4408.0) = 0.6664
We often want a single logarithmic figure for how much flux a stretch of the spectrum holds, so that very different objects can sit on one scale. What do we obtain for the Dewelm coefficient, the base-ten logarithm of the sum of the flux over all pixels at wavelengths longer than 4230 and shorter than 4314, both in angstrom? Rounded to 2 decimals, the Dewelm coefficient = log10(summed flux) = 1.17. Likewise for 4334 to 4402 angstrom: 1.06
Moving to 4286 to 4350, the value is 1.05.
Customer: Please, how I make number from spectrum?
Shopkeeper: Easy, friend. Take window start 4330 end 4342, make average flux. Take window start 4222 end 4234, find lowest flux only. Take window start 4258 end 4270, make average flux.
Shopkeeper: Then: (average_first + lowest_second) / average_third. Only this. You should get 1.82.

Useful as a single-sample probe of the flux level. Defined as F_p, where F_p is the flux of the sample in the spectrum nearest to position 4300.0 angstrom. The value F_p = 0.6653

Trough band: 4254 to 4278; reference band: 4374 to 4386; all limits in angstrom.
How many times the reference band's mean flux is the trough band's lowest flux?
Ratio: 0.98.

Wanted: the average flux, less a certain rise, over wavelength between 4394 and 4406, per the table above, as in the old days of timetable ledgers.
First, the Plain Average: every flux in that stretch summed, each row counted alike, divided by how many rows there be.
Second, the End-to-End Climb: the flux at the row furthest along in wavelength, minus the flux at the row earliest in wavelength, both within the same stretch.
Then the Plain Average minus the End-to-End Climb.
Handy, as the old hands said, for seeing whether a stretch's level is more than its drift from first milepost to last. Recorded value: 0.68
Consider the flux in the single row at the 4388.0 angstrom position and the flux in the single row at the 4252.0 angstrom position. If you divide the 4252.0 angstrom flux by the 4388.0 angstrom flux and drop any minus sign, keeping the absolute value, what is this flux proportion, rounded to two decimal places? 1.07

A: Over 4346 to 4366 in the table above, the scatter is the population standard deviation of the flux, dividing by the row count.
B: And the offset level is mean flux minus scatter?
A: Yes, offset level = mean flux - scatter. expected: 0.648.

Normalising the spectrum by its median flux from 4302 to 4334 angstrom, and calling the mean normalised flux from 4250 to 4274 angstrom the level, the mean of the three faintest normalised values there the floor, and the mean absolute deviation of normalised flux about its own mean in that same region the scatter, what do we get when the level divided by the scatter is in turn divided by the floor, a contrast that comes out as 31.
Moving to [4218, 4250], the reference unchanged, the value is 29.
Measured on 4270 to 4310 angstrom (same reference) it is 47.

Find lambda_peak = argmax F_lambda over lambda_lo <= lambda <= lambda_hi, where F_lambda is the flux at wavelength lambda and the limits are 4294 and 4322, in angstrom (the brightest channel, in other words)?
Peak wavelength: 4320.0 angstrom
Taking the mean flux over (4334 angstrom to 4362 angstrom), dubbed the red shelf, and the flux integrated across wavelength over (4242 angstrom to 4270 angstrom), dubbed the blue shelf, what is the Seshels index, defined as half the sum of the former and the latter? 10.6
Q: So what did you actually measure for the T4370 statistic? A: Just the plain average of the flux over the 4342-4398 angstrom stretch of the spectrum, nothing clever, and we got 0.685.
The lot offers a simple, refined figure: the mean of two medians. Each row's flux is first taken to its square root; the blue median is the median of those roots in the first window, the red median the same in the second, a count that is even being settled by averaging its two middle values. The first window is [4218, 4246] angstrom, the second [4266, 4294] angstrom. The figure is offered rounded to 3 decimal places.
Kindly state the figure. 0.842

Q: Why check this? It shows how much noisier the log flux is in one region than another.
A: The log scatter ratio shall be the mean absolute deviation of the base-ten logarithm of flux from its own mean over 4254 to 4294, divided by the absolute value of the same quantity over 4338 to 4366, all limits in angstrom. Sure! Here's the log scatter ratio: 0.23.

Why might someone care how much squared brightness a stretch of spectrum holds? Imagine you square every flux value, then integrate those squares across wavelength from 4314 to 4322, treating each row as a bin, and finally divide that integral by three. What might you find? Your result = 1.4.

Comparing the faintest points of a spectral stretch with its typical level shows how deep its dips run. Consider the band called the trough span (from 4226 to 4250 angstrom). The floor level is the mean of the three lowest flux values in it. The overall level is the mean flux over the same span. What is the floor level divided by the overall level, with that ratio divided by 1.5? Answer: 0.645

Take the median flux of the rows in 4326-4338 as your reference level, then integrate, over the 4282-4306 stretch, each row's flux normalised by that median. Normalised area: 18.8 angstrom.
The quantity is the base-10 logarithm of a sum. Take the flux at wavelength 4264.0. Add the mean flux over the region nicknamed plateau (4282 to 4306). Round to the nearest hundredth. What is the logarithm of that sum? 0.15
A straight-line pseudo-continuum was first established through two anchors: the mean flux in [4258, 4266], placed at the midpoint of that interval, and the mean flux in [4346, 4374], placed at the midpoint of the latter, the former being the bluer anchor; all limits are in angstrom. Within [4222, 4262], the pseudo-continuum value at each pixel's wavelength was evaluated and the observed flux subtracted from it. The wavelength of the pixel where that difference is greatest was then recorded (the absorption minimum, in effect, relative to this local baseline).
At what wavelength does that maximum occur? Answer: 4228.0 angstrom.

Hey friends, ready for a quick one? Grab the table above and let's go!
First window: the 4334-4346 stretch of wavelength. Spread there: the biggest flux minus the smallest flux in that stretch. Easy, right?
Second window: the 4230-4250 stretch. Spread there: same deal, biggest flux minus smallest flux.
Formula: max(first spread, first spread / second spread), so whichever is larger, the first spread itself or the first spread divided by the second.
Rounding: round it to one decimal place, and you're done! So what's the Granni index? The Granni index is 8.1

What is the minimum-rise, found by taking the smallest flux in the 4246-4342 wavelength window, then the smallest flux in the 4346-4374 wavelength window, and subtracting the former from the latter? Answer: 0.17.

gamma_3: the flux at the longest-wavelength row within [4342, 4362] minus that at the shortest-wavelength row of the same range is 0.20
